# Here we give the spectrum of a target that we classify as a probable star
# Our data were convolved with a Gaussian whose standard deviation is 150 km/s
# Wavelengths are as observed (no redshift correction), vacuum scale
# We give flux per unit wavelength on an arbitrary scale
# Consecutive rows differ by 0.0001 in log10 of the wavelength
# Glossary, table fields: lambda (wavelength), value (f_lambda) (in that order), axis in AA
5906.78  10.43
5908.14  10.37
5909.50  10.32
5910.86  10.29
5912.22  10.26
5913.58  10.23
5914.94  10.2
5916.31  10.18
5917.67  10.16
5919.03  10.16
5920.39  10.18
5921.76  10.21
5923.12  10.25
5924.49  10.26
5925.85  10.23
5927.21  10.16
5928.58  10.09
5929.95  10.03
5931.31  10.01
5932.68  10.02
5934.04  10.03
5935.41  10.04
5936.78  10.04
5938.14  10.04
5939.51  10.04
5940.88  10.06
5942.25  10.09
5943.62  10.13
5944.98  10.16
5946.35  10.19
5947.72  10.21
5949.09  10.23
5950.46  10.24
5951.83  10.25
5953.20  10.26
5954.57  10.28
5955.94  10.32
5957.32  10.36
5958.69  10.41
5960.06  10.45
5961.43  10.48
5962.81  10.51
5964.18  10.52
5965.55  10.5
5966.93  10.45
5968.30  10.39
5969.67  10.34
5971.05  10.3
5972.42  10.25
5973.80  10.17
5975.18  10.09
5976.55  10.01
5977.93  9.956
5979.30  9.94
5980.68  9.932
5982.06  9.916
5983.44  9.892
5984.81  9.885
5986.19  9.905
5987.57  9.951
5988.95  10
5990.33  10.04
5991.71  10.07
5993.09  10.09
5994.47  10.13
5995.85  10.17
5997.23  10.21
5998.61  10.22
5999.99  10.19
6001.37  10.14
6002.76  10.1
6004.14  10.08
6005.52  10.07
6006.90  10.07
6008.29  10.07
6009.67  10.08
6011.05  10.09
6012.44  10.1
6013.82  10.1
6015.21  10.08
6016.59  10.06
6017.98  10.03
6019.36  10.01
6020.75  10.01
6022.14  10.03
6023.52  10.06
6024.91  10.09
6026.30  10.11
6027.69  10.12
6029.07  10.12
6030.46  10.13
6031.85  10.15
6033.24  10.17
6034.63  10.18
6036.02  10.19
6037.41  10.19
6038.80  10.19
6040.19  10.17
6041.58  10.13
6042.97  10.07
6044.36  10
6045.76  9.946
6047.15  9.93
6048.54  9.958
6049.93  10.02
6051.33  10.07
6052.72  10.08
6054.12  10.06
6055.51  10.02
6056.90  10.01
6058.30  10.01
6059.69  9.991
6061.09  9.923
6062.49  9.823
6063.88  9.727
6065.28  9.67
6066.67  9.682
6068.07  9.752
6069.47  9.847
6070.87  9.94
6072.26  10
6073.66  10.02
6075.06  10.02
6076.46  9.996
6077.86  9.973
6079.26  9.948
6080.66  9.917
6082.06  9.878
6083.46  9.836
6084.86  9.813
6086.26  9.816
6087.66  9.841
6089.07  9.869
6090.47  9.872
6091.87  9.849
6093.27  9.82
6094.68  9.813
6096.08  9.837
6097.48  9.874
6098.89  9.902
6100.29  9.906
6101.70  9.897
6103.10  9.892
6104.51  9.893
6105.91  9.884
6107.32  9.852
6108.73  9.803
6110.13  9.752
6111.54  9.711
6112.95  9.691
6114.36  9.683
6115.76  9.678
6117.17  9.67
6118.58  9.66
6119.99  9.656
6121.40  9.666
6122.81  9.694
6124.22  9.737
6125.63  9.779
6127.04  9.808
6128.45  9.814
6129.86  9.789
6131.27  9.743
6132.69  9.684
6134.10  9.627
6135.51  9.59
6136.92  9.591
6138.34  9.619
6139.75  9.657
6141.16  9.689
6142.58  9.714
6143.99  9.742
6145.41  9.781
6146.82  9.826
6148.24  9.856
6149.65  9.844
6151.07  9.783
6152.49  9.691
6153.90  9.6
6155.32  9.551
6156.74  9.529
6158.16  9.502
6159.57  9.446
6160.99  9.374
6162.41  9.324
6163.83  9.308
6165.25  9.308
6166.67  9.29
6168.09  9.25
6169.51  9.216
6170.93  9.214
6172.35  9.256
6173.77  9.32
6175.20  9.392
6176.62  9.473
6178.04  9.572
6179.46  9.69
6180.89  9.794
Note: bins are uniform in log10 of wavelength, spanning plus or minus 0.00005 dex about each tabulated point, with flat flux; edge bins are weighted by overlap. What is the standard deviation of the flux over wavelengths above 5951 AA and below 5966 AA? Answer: 0.10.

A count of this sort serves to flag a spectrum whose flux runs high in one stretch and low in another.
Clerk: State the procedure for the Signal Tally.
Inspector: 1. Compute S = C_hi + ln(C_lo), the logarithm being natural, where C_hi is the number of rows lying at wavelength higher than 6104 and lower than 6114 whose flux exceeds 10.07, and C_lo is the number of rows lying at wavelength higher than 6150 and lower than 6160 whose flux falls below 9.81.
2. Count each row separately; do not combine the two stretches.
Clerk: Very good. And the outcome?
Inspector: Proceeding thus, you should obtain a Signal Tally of 1.9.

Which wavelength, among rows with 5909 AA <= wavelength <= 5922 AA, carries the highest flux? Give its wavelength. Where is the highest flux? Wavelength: 5909.50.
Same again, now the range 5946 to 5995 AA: 5964.18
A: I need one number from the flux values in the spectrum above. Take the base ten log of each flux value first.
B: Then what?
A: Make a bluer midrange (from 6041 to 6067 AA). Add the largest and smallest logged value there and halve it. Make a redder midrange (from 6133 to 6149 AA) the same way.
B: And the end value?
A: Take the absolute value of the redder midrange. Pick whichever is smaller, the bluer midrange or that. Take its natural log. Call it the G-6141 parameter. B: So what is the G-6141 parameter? -0.0123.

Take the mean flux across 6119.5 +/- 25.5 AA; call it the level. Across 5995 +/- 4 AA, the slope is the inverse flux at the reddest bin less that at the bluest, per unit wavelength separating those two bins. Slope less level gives -9.75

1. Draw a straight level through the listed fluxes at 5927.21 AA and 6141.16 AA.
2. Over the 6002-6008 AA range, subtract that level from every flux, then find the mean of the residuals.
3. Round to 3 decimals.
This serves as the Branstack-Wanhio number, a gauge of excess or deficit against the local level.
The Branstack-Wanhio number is 0.091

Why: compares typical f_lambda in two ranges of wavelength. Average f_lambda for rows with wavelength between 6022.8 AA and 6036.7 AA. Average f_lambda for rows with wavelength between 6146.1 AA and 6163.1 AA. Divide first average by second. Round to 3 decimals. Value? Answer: 1.054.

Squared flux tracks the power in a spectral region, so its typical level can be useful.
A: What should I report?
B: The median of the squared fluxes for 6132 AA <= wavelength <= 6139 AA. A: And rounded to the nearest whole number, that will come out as 93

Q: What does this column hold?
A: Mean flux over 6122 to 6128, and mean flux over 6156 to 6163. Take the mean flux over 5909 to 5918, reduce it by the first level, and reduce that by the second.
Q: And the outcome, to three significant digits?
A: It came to -8.96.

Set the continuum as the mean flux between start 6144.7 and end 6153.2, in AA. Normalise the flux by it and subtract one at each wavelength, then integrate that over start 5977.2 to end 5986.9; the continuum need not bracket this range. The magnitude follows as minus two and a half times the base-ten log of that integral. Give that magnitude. 2.3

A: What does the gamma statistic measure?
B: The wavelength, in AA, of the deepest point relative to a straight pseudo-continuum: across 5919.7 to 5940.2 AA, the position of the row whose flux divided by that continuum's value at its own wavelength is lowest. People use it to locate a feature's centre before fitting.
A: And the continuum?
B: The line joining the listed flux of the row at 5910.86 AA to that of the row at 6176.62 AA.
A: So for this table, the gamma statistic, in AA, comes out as 5931.31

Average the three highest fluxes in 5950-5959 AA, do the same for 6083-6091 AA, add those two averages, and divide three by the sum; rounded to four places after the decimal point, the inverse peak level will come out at 0.1483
